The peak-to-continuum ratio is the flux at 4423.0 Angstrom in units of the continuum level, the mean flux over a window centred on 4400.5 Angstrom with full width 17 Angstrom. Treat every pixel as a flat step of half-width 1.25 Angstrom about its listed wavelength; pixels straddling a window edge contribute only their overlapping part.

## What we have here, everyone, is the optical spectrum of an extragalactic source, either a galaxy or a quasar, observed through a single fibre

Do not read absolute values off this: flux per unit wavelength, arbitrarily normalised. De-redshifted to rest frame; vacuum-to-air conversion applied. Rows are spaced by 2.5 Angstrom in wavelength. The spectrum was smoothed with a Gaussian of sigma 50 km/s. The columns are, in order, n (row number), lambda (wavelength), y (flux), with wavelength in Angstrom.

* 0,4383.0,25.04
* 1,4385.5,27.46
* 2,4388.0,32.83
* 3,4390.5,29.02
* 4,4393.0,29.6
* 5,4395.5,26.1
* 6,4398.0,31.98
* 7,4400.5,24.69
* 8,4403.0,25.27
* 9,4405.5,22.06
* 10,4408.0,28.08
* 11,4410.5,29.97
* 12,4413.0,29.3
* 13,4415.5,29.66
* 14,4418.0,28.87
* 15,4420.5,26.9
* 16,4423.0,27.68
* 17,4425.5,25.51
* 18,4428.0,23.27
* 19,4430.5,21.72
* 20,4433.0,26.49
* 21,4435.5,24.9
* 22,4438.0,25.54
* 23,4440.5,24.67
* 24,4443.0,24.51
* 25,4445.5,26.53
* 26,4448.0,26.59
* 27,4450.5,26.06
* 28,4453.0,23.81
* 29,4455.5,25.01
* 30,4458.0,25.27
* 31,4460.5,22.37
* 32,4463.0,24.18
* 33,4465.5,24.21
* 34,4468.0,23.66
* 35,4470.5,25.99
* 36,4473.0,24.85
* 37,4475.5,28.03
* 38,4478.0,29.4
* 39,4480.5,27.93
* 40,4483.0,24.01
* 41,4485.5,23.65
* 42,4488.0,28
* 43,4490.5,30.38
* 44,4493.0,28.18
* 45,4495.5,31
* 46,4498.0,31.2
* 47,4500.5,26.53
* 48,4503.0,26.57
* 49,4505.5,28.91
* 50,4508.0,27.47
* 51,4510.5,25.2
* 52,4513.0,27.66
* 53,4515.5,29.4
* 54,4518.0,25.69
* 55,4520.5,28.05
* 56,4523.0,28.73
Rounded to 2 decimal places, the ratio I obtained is 1.03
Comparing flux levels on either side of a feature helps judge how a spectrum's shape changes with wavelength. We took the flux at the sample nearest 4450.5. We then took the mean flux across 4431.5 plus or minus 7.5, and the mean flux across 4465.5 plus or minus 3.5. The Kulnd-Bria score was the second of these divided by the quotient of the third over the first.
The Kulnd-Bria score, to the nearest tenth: 26.7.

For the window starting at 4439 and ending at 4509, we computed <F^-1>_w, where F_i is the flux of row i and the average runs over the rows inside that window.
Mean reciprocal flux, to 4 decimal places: 0.0382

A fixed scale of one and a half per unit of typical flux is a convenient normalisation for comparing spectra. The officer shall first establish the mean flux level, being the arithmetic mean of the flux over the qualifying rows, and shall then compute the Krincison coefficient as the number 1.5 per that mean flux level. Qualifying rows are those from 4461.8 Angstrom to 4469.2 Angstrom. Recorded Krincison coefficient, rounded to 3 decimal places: 0.062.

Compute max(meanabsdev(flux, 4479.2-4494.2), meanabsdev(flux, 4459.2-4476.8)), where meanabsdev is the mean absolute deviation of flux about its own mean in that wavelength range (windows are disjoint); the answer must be 2.1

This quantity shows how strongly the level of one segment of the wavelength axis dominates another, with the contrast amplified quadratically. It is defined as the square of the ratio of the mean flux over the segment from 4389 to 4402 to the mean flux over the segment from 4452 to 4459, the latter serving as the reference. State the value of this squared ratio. 1.31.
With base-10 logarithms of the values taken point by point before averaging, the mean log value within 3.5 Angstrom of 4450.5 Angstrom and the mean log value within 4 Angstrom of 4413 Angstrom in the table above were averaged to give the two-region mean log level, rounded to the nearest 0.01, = 1.44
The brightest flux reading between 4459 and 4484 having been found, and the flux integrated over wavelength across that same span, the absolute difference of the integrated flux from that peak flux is 607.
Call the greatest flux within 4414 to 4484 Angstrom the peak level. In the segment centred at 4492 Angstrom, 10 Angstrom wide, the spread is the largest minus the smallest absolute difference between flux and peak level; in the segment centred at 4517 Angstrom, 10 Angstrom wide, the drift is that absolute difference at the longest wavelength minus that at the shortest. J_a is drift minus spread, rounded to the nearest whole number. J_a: -1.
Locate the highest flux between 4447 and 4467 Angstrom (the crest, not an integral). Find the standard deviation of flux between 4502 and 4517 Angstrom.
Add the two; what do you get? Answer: 28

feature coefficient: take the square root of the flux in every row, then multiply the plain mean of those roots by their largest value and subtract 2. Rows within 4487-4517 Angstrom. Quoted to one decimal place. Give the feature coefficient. 27.7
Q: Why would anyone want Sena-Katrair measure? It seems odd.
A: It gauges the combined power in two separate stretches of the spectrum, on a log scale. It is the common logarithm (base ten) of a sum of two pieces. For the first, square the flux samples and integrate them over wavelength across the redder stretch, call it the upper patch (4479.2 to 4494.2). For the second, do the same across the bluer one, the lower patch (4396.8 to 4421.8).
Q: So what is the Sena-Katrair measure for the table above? 4.48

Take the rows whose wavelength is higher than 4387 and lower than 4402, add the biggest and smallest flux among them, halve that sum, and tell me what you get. 28.8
